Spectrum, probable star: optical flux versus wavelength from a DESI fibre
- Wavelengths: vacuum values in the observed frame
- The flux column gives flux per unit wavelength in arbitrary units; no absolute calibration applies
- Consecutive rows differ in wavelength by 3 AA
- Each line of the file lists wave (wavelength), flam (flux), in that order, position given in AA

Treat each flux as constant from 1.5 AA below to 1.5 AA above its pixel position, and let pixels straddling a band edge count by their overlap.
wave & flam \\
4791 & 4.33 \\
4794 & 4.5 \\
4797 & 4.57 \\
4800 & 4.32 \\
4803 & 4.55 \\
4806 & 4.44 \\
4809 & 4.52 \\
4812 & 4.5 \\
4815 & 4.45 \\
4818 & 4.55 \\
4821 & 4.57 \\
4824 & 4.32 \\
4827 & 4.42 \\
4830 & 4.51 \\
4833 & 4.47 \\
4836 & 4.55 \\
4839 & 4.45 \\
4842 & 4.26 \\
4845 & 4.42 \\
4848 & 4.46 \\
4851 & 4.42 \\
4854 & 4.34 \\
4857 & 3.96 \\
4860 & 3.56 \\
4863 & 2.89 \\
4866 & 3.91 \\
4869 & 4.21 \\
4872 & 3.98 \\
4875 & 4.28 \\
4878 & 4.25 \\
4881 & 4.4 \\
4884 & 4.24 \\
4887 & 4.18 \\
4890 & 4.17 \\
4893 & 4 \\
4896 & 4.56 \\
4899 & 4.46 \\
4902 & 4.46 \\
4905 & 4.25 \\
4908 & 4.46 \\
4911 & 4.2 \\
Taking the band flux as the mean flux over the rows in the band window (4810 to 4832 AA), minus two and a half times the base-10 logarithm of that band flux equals -1.63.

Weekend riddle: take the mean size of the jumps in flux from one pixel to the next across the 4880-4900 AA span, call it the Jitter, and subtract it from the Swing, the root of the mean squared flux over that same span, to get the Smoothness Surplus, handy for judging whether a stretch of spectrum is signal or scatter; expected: 4.1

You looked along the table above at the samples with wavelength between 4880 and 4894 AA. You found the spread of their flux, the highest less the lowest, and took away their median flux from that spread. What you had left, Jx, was -3.78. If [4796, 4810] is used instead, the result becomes -4.27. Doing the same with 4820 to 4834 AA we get -4.22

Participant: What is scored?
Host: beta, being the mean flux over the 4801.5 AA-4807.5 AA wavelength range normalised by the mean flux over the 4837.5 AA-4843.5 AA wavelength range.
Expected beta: 1.03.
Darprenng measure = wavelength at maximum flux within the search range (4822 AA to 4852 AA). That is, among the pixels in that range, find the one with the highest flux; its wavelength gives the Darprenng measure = 4836 AA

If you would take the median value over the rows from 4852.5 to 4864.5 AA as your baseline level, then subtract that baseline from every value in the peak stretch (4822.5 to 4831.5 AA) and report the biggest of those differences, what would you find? 0.75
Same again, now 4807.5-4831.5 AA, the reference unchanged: 0.81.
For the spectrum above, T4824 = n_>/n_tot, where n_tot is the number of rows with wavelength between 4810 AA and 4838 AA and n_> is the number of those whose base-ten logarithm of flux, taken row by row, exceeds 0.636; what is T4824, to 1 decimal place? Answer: 0.9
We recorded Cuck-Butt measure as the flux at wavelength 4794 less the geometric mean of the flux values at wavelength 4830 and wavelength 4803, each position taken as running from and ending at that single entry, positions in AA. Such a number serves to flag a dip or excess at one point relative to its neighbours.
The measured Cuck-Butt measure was 0.0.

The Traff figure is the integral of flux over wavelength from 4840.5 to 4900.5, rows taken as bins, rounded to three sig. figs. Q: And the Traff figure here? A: 249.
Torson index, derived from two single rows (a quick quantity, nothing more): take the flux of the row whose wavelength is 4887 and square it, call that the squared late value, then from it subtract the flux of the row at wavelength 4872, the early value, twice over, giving 10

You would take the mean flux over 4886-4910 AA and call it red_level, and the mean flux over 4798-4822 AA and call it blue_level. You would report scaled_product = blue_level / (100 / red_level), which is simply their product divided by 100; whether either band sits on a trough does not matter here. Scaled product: 0.194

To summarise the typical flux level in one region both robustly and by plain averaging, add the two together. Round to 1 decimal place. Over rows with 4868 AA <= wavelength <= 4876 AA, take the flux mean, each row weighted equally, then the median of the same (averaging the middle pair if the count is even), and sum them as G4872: 8.4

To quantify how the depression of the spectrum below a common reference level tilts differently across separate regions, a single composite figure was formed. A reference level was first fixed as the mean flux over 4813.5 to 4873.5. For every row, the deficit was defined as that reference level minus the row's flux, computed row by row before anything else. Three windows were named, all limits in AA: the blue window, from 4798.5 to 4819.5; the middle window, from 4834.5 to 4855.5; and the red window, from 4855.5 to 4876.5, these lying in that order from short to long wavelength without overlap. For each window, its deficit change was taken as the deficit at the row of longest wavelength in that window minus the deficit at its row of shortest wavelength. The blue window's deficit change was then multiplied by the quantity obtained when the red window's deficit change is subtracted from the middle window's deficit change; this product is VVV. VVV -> -0.12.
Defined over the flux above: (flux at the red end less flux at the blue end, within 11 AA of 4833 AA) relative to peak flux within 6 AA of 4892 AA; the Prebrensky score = -0.013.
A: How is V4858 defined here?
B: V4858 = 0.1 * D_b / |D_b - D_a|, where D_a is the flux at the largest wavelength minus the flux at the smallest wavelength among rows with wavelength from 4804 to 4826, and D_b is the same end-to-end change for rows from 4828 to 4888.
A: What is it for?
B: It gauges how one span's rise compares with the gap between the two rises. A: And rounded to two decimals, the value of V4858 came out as -0.16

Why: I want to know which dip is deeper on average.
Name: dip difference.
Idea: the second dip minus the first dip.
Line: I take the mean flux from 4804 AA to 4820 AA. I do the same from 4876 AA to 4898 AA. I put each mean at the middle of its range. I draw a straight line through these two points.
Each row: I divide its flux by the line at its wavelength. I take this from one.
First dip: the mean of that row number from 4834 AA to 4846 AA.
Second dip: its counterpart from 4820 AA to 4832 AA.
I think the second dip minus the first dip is 0.003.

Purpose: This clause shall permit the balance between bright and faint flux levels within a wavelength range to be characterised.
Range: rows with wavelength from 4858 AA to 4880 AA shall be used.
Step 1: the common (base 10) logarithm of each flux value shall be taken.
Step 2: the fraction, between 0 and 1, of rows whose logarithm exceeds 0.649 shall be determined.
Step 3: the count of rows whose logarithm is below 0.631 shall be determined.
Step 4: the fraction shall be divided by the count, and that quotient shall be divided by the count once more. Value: 0.0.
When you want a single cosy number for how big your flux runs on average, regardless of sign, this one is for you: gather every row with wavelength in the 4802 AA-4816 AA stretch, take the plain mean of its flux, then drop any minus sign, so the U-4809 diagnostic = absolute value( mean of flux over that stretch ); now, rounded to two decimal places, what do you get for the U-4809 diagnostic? 4.49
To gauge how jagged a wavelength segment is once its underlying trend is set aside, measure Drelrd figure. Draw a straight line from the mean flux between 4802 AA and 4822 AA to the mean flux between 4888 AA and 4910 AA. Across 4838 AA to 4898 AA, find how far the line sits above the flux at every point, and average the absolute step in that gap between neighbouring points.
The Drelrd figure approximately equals 0.26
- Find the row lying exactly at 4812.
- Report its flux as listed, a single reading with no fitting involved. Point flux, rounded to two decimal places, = 4.50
